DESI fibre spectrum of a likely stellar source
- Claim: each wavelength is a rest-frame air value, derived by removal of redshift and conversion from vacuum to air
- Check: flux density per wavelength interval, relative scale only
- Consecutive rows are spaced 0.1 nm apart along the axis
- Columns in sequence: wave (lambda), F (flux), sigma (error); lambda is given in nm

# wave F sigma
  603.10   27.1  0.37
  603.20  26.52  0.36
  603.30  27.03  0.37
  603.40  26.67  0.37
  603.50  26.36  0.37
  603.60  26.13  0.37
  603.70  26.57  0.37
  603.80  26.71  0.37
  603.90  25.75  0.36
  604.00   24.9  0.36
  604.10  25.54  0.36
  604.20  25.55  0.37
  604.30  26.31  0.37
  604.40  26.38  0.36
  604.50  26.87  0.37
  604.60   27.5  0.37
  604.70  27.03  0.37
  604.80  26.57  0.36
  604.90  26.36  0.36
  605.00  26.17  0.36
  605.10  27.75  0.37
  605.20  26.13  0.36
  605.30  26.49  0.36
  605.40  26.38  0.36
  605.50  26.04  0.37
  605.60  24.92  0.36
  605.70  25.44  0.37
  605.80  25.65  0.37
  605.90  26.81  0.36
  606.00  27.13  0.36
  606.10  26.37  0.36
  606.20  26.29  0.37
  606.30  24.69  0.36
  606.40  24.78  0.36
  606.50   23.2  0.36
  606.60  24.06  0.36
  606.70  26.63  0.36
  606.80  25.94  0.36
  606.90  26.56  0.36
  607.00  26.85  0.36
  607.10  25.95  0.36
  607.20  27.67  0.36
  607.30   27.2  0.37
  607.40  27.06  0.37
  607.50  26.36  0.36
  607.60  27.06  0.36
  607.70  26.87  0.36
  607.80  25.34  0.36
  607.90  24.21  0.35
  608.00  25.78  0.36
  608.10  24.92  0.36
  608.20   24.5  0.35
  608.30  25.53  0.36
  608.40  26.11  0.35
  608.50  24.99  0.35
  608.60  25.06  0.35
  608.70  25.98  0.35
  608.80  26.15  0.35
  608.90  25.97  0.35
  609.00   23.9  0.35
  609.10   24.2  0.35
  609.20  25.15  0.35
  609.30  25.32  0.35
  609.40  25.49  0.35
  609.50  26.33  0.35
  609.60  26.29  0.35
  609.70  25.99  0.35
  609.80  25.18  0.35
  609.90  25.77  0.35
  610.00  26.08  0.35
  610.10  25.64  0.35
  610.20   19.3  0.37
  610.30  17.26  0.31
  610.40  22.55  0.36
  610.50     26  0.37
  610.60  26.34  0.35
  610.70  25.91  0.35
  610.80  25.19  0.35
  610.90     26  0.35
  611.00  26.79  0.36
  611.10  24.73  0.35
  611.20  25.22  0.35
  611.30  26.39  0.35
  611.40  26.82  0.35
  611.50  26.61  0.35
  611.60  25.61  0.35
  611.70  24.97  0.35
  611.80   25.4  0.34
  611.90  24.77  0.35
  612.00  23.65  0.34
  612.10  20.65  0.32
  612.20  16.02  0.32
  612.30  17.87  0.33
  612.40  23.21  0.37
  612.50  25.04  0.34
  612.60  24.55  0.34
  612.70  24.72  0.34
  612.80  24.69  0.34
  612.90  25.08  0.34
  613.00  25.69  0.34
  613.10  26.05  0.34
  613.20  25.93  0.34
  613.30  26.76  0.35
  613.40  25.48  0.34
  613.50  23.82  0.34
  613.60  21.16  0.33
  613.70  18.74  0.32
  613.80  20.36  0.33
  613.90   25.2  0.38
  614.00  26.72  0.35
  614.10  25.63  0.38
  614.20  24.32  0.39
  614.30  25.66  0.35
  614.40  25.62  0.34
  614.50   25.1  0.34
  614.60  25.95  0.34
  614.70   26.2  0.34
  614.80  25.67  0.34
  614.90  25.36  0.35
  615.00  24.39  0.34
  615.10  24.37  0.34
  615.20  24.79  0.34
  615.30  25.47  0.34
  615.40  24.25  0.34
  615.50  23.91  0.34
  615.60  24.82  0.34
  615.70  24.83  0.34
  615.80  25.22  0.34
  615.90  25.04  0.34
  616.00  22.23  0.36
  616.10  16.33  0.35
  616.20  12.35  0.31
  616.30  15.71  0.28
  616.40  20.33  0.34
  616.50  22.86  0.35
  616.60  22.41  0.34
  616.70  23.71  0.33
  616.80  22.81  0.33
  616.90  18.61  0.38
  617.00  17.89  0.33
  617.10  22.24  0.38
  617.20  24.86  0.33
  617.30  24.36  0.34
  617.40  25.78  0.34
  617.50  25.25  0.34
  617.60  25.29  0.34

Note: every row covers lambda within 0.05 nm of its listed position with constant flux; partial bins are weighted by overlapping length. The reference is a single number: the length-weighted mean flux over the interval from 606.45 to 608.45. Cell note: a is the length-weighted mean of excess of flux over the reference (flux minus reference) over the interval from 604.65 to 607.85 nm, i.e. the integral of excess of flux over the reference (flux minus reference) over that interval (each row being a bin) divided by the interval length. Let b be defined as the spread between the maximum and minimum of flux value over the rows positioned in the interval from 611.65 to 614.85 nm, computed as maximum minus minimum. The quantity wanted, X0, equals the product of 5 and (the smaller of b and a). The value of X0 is 1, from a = 0.3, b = 11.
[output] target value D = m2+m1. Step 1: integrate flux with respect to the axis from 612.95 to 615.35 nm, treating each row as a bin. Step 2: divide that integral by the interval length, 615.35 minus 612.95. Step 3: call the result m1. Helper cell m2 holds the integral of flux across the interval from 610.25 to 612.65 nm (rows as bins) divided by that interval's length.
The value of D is 48.8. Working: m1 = 24.8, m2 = 24.1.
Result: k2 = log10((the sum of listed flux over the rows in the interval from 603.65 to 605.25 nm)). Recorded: 2.63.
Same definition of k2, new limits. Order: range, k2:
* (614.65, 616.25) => 2.57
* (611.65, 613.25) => 2.58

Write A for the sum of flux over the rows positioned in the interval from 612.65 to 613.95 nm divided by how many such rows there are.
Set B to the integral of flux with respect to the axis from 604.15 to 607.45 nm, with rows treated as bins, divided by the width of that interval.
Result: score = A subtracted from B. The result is 2.1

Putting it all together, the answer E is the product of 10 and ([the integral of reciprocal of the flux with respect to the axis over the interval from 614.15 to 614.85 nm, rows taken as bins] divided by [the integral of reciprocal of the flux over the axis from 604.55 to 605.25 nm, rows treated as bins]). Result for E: 10.5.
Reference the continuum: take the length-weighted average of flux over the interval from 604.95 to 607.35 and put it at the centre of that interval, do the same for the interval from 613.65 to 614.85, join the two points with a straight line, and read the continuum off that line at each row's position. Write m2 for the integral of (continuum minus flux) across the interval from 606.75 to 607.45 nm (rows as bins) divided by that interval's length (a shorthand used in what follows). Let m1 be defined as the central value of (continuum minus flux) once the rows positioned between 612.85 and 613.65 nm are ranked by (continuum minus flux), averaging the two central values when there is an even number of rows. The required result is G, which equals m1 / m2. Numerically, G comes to 0.9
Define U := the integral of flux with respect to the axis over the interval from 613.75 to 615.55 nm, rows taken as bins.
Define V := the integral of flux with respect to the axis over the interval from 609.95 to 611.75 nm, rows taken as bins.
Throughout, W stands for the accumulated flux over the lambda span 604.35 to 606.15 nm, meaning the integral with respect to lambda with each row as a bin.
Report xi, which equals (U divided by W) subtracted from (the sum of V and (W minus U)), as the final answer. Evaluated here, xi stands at 46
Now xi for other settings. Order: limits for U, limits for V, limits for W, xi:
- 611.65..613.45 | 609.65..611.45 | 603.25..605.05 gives 48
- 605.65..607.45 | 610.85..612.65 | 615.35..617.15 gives 34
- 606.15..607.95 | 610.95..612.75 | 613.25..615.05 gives 40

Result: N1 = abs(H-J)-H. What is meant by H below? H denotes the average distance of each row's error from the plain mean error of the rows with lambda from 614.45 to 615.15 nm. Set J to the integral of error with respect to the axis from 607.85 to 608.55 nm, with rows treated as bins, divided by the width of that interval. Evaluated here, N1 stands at 0.349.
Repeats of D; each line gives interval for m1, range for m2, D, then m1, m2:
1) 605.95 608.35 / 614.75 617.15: 48.2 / 25.9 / 22.3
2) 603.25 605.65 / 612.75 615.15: 51.1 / 26.3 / 24.7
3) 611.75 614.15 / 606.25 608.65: 49.4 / 23.6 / 25.7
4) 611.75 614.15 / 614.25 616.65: 46.9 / 23.6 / 23.3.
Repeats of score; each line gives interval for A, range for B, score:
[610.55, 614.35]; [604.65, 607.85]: 1.8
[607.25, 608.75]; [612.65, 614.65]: -1.2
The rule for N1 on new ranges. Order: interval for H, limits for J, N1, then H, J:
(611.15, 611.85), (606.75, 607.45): 0.358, 0.0024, 0.363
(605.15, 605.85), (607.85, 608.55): 0.344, 0.0049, 0.354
